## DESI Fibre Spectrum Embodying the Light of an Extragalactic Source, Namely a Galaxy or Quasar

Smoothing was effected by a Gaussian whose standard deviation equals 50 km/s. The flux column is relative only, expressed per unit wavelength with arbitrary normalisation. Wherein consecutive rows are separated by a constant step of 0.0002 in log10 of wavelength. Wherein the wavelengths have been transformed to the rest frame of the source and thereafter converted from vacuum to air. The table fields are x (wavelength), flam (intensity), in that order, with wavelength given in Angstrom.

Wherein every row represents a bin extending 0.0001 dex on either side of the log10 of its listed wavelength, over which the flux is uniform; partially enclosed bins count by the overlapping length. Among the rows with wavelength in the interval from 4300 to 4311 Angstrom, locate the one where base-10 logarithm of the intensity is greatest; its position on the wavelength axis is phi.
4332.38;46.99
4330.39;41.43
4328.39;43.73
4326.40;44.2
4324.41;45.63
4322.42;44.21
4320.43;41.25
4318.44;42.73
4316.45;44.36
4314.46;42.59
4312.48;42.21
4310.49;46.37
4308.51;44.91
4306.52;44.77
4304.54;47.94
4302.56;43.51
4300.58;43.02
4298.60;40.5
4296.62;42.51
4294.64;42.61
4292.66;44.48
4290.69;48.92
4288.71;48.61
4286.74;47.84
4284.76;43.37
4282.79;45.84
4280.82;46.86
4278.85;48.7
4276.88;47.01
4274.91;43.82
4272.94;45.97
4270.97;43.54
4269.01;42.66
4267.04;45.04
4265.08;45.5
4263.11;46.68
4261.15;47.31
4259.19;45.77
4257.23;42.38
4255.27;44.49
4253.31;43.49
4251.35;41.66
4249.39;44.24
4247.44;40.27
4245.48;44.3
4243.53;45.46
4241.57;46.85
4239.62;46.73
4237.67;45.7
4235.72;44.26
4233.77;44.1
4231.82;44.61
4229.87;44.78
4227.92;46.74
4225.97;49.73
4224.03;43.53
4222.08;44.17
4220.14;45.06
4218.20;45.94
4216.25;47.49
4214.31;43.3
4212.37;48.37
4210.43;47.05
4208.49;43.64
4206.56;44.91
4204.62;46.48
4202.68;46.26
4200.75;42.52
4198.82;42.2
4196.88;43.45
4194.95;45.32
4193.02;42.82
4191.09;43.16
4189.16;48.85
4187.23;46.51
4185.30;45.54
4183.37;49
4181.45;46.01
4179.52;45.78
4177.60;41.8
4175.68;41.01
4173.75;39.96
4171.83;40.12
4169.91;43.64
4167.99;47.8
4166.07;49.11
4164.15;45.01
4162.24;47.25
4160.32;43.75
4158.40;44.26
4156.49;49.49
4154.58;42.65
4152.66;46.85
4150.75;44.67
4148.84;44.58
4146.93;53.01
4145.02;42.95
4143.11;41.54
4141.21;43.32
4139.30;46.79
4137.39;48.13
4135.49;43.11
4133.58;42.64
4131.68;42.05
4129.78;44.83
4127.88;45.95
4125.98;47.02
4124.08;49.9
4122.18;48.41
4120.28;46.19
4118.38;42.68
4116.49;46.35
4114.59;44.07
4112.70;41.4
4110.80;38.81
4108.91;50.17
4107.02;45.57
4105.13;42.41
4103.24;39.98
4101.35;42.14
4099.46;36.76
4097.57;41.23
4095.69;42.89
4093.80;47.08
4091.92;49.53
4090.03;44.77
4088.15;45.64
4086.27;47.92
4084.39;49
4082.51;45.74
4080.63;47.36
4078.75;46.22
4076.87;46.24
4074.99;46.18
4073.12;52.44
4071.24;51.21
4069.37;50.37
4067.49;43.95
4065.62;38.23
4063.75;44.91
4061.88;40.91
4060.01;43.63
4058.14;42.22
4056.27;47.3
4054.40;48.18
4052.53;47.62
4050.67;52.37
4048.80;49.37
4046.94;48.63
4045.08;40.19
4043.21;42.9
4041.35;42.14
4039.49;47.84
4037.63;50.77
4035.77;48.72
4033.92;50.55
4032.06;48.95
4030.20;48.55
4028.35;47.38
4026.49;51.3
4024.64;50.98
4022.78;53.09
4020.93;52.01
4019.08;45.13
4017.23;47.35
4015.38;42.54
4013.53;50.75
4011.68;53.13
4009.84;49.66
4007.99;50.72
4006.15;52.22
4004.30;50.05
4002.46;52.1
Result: 4304.54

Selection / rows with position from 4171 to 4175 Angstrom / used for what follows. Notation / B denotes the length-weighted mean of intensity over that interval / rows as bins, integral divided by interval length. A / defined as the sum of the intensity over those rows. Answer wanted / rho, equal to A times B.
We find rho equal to 3207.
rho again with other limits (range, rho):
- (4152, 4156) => 4037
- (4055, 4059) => 4033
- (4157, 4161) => 3928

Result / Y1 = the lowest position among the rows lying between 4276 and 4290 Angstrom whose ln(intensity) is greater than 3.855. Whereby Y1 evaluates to 4278.85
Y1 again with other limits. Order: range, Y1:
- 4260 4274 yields 4261.15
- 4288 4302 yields 4288.71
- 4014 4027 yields 4017.23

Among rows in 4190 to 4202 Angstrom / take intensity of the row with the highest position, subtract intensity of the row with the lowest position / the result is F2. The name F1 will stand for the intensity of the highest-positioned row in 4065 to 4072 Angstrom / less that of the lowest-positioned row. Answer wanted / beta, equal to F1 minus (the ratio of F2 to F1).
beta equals 13.0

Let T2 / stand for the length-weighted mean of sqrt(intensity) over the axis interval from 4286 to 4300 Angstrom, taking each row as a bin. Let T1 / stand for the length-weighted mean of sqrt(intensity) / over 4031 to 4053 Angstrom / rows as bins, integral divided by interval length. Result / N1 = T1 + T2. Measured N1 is 13.6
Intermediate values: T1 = 6.89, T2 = 6.70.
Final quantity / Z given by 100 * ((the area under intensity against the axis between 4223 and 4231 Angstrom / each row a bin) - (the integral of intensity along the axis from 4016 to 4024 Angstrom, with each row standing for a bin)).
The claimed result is -2448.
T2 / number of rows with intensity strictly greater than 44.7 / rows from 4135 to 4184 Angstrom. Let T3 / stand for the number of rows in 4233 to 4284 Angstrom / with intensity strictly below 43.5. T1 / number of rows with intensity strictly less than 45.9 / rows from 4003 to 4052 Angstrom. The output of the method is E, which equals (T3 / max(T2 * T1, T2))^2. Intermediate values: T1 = 5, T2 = 12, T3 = 5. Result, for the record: 0.0069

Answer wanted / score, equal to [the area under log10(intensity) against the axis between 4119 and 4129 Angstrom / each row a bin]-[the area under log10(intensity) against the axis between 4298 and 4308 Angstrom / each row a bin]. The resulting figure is 0.3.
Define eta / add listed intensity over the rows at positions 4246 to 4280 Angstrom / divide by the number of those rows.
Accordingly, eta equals 44.6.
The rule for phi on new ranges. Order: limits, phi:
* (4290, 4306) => 4290.69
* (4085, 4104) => 4091.92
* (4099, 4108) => 4107.02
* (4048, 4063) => 4050.67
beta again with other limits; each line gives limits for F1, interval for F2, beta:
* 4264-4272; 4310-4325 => -2.3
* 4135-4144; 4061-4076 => 1.8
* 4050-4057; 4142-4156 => -4.9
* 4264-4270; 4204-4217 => -2.5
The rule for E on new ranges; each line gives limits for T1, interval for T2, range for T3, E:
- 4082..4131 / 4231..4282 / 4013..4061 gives 0.0007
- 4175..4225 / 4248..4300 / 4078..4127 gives 0.0019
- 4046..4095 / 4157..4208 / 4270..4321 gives 0.0051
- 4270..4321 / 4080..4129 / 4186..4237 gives 0.0005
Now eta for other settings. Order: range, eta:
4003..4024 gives 49.7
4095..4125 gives 43.7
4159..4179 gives 43.9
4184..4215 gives 45.0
